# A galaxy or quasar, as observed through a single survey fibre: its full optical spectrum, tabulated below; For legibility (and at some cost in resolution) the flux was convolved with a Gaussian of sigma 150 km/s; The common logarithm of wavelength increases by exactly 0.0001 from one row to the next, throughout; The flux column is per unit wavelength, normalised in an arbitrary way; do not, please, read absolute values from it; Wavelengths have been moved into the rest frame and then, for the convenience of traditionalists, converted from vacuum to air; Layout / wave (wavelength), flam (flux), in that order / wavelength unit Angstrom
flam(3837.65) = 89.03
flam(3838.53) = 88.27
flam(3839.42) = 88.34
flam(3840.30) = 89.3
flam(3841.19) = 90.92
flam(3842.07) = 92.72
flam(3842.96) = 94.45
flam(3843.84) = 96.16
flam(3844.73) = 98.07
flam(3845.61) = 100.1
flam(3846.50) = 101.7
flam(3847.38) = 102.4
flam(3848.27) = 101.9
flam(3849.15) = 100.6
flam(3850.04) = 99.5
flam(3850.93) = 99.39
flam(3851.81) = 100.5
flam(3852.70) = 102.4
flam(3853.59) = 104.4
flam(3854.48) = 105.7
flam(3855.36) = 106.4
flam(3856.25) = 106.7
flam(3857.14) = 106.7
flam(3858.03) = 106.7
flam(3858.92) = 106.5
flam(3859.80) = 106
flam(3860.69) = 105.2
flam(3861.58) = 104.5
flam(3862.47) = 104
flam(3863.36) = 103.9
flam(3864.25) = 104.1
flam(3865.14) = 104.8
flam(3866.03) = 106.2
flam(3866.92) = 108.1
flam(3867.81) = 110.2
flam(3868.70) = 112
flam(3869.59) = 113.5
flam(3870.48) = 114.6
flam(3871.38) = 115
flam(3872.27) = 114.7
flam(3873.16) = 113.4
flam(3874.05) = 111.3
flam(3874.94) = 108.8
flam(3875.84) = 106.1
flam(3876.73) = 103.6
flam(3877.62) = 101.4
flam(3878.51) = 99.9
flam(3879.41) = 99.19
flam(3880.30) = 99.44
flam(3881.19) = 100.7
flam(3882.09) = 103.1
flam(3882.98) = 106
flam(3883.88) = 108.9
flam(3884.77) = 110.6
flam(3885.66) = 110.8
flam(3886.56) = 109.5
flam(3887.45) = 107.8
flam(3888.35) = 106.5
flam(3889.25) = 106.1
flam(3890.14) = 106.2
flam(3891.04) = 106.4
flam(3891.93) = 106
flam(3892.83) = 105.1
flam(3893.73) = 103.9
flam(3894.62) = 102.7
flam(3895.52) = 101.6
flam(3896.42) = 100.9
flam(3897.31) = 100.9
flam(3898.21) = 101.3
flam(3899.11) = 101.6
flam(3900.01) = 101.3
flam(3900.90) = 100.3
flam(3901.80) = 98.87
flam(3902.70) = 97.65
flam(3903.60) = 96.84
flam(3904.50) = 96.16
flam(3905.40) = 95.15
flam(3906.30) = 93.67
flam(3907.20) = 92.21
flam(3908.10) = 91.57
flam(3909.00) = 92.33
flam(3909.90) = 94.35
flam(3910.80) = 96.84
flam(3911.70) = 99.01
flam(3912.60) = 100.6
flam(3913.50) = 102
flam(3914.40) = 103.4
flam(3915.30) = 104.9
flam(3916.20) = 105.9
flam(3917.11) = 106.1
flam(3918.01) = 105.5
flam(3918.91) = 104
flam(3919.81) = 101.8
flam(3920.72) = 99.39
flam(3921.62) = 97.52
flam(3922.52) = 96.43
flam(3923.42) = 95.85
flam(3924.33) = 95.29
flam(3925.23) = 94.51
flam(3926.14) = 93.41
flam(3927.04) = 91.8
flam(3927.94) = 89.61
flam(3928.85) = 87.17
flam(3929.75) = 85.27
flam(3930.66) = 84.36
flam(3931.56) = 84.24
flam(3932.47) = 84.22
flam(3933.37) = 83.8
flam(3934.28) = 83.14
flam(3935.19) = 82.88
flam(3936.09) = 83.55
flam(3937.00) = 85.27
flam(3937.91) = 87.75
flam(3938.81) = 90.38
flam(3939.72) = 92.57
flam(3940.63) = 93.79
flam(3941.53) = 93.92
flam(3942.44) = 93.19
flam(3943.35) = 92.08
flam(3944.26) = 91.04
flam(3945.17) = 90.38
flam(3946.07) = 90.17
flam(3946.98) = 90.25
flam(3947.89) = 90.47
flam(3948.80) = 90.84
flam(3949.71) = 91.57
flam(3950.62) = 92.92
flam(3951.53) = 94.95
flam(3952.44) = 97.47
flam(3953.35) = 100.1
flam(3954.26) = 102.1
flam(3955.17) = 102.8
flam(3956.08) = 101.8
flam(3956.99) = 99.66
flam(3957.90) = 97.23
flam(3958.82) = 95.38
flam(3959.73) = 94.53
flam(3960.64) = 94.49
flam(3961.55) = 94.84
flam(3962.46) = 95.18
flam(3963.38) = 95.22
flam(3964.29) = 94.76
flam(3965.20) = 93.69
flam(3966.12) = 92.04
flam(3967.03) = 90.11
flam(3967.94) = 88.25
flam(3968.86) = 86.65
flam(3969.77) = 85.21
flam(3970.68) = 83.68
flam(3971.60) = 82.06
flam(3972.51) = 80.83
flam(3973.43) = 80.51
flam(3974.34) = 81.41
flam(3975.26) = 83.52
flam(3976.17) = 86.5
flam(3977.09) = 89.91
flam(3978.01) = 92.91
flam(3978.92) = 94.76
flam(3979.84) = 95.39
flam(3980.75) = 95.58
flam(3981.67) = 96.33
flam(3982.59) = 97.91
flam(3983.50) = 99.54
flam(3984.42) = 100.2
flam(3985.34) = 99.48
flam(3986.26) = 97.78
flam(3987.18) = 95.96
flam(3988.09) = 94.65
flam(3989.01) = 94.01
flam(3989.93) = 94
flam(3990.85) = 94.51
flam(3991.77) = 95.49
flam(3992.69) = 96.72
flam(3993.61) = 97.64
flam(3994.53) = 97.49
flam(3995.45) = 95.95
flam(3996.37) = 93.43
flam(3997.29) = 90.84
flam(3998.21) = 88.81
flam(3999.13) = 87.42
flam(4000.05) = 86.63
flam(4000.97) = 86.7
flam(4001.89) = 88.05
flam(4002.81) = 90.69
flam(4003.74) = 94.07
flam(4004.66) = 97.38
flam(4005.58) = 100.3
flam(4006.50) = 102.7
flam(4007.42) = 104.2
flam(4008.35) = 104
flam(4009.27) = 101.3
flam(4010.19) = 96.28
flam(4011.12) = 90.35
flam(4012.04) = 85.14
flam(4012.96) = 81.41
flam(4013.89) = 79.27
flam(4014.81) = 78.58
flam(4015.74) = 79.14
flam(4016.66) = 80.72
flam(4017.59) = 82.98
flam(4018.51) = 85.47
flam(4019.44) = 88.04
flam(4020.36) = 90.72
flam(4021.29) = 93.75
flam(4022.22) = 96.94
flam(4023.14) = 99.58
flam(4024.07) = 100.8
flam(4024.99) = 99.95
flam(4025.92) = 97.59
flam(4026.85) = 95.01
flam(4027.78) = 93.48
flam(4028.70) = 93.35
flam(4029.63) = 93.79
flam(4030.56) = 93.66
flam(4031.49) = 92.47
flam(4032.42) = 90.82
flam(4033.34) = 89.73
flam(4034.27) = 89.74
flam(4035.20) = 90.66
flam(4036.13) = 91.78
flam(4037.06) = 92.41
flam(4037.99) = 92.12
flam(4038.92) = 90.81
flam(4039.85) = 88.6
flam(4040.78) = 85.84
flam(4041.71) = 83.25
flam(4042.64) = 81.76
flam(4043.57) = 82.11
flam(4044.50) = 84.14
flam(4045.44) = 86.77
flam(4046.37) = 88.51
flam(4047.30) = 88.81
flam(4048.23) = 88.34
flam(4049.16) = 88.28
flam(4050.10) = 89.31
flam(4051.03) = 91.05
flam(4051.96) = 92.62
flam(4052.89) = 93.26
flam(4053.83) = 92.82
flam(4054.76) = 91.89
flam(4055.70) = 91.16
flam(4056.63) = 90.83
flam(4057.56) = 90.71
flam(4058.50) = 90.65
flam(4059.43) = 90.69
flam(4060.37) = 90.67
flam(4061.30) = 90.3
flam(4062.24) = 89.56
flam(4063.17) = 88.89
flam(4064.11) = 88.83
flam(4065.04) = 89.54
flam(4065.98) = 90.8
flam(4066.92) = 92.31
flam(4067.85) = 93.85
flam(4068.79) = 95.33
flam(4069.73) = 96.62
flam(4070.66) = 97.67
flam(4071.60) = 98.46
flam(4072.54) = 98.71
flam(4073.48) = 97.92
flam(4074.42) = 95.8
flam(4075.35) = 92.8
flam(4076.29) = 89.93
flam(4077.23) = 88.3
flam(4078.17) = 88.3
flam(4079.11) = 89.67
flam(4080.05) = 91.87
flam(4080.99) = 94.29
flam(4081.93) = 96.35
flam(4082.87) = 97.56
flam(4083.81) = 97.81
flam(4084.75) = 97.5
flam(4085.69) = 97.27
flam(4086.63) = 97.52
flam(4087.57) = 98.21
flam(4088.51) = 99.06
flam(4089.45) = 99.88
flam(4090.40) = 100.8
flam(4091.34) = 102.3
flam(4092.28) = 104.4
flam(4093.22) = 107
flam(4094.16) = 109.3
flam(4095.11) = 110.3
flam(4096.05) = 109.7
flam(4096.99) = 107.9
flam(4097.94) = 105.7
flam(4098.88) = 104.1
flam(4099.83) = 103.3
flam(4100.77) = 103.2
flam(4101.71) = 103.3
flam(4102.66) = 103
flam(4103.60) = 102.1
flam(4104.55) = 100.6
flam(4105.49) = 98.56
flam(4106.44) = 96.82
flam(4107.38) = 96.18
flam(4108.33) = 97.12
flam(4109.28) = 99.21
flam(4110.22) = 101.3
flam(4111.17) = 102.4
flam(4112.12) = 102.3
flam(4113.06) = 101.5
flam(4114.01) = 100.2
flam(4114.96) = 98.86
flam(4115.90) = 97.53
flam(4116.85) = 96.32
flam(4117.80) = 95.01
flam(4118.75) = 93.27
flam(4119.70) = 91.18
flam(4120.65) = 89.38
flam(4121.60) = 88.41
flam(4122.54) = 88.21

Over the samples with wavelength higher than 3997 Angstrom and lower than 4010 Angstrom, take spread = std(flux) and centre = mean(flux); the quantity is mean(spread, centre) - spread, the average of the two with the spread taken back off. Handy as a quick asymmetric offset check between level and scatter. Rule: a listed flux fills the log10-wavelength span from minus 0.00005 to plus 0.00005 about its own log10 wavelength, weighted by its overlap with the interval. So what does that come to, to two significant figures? 44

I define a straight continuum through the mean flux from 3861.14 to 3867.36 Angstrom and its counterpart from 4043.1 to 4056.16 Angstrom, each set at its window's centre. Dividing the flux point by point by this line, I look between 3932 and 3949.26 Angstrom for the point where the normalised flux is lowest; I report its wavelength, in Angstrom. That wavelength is 3935.19 Angstrom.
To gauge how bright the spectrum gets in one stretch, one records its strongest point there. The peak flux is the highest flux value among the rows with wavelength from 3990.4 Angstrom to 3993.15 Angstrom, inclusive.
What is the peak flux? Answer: 96.72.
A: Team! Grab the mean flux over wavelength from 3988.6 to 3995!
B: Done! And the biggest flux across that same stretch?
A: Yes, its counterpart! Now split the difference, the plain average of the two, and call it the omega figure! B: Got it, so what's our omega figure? 97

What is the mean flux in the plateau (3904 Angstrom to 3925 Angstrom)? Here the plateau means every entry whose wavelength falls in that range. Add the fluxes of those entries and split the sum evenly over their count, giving 98.7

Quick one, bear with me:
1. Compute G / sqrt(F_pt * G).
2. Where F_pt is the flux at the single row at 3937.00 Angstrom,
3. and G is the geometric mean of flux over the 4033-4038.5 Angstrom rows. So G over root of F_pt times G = 1.03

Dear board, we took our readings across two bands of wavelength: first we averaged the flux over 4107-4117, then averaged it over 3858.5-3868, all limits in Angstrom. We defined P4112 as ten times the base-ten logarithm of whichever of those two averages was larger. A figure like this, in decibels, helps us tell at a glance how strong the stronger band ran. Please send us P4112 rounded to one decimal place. 20.2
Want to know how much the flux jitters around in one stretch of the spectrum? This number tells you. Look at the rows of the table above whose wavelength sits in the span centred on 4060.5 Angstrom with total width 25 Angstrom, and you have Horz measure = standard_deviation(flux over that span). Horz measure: 3.0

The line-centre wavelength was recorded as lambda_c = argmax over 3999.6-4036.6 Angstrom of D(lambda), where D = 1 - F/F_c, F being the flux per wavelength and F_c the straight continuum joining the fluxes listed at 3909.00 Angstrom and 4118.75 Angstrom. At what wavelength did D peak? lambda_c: 4014.81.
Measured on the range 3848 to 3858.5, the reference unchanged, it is 3850.93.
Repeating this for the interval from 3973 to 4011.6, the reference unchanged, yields 3973.43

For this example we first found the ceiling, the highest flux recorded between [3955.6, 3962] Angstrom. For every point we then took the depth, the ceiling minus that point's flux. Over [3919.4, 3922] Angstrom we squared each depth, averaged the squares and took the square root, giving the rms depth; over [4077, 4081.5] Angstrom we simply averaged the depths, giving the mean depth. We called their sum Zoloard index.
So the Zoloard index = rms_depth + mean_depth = 14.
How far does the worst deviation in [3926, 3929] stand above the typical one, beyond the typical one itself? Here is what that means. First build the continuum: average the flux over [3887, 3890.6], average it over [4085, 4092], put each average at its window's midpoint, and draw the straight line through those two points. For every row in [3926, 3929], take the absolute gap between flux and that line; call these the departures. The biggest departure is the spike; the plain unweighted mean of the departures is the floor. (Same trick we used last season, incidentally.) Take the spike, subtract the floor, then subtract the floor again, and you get -11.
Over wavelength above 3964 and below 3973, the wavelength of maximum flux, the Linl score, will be 3964.29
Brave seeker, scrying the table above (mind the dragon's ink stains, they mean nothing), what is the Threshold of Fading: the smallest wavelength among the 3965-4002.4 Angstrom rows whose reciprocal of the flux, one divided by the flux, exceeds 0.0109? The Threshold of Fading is 3967.03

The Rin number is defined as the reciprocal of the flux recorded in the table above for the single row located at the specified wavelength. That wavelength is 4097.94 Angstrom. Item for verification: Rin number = 0.0095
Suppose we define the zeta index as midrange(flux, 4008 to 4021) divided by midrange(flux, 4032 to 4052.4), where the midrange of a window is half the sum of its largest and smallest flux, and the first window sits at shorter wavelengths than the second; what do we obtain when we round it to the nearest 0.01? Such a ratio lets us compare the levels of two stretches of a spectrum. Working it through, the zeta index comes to 1.05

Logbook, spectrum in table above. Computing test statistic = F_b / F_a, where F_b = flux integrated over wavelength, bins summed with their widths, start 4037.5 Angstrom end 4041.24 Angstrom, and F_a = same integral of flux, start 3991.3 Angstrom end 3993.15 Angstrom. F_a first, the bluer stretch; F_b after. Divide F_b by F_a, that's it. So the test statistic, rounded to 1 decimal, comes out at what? 1.9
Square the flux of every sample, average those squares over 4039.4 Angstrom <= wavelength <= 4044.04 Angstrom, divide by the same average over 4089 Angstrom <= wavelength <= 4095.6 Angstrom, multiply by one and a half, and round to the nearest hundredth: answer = 0.97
